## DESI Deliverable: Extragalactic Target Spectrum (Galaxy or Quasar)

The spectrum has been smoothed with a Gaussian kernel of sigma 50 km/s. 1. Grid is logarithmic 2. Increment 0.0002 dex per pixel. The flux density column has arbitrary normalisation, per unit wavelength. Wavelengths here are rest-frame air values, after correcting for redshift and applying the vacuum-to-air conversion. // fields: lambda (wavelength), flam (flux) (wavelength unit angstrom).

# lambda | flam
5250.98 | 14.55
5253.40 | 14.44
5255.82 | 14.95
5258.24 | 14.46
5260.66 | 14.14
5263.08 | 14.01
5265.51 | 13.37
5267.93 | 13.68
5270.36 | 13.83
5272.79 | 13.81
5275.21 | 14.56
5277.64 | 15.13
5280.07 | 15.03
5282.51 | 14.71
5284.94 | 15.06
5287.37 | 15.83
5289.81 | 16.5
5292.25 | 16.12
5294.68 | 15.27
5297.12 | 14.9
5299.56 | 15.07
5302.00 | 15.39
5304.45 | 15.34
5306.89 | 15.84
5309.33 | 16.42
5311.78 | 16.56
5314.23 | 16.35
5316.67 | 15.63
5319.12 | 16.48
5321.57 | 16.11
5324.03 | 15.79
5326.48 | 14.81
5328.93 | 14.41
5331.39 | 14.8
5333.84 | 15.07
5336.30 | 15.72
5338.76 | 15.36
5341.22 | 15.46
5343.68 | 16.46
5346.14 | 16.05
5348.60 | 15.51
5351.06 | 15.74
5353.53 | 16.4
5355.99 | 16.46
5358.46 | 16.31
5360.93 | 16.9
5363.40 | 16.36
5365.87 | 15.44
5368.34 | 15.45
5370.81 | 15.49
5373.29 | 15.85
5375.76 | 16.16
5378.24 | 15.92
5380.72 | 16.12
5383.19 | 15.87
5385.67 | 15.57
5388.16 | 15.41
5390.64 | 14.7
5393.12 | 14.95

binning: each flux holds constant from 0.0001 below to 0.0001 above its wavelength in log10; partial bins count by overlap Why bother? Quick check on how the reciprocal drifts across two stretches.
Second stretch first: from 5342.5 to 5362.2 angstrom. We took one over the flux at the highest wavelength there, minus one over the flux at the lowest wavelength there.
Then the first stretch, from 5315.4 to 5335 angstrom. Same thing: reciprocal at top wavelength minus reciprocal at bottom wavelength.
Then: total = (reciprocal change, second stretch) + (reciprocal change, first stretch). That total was 0.001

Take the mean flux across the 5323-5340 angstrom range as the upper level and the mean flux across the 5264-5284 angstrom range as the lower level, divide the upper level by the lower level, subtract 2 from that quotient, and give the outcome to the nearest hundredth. -0.94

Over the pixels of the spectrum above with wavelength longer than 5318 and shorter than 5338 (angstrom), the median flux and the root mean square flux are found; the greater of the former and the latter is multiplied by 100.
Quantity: 1541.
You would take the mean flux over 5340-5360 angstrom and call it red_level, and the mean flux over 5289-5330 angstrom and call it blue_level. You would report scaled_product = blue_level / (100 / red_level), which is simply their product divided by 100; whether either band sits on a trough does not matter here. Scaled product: 2.52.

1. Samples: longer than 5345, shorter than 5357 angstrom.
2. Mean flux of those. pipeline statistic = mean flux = 16.0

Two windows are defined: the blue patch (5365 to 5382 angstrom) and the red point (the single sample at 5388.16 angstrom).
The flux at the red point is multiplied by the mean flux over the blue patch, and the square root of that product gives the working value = 15.6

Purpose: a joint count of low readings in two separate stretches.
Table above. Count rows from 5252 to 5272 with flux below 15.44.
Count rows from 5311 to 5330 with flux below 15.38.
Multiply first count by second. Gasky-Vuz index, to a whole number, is 16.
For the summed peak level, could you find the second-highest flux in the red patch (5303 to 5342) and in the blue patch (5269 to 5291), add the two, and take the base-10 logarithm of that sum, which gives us 1.51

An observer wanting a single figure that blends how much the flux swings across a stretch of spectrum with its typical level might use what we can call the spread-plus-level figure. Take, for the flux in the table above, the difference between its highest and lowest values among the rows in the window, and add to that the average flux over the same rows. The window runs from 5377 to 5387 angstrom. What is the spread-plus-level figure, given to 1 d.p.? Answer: 16.4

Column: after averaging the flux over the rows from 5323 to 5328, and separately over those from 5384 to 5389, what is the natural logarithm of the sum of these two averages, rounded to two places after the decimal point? 3.43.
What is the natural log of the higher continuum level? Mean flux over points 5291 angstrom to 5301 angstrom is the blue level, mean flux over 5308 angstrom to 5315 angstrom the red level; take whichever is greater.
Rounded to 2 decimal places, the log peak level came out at 2.80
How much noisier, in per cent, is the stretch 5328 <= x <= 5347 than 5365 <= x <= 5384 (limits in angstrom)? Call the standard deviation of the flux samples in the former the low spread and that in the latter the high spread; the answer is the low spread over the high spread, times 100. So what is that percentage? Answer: 227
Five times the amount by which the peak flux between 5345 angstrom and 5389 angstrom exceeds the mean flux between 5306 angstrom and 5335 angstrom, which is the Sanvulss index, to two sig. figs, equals 6.1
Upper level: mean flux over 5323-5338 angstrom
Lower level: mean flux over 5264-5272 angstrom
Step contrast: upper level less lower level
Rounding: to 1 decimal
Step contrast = 1.5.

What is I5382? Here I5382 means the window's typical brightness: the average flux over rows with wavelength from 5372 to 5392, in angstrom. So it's 15.7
